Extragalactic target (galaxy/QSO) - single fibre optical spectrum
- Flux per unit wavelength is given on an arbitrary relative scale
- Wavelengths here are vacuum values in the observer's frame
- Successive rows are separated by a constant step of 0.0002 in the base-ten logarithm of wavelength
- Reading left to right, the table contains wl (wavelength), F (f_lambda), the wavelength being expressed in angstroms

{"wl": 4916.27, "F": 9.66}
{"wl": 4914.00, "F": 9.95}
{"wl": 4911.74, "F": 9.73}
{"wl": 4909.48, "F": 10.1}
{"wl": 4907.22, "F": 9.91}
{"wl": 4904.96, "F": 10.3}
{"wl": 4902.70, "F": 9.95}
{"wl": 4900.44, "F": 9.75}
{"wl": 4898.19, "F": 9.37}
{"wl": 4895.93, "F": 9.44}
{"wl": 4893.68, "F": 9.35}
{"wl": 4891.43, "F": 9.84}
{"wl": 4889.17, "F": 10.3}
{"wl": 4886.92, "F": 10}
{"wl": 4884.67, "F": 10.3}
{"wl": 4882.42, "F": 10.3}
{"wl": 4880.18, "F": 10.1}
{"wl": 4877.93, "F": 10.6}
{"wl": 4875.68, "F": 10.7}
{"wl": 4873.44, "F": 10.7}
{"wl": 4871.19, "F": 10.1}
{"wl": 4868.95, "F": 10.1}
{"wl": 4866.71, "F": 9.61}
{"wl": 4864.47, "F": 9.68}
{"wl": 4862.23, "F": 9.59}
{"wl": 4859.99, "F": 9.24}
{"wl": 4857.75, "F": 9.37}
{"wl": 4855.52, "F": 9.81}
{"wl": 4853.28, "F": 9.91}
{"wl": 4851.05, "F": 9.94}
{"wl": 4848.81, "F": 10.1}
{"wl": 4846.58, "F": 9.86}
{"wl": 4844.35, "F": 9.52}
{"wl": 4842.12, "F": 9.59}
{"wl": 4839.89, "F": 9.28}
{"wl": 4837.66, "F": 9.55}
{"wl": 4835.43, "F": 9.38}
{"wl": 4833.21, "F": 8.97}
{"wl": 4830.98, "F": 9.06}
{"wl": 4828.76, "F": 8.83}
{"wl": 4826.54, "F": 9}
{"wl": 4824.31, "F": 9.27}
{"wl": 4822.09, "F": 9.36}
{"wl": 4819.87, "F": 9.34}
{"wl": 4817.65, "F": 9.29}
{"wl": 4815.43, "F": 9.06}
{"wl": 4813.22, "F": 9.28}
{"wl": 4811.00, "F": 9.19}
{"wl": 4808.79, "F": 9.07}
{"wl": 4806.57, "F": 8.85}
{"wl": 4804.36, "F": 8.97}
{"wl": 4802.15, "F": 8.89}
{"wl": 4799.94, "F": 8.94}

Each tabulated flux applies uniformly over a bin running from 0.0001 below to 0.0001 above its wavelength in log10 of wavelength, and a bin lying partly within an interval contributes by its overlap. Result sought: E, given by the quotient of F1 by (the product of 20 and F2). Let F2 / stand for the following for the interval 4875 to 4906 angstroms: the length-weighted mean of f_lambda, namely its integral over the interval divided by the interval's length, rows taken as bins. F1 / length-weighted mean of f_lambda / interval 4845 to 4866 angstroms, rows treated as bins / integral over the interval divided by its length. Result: 0.0485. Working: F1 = 9.72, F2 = 10.0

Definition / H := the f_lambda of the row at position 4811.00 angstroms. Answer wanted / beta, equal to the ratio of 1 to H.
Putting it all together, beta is 0.109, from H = 9.19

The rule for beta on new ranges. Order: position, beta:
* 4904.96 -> 0.097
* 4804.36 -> 0.111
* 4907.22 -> 0.101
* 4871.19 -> 0.099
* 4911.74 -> 0.103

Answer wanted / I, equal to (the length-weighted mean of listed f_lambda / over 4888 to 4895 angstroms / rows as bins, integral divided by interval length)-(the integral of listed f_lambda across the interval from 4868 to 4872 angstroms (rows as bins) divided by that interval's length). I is -0.3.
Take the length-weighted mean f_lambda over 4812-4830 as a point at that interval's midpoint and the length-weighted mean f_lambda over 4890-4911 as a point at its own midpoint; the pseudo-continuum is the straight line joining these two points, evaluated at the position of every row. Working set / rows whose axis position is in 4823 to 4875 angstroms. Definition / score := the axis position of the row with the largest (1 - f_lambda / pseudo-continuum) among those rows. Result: 4828.76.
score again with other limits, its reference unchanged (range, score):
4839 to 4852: 4839.89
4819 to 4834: 4828.76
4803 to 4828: 4806.57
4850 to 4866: 4859.99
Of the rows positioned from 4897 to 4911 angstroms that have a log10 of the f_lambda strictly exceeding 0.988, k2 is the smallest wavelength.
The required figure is 4900.44 angstroms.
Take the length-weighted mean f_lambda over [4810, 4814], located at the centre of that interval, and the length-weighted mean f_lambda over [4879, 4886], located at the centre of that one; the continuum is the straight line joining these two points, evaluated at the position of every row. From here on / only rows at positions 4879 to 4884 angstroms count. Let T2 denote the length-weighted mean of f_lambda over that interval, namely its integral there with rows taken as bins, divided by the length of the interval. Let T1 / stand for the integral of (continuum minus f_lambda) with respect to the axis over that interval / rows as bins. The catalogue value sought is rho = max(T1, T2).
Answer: 10.2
